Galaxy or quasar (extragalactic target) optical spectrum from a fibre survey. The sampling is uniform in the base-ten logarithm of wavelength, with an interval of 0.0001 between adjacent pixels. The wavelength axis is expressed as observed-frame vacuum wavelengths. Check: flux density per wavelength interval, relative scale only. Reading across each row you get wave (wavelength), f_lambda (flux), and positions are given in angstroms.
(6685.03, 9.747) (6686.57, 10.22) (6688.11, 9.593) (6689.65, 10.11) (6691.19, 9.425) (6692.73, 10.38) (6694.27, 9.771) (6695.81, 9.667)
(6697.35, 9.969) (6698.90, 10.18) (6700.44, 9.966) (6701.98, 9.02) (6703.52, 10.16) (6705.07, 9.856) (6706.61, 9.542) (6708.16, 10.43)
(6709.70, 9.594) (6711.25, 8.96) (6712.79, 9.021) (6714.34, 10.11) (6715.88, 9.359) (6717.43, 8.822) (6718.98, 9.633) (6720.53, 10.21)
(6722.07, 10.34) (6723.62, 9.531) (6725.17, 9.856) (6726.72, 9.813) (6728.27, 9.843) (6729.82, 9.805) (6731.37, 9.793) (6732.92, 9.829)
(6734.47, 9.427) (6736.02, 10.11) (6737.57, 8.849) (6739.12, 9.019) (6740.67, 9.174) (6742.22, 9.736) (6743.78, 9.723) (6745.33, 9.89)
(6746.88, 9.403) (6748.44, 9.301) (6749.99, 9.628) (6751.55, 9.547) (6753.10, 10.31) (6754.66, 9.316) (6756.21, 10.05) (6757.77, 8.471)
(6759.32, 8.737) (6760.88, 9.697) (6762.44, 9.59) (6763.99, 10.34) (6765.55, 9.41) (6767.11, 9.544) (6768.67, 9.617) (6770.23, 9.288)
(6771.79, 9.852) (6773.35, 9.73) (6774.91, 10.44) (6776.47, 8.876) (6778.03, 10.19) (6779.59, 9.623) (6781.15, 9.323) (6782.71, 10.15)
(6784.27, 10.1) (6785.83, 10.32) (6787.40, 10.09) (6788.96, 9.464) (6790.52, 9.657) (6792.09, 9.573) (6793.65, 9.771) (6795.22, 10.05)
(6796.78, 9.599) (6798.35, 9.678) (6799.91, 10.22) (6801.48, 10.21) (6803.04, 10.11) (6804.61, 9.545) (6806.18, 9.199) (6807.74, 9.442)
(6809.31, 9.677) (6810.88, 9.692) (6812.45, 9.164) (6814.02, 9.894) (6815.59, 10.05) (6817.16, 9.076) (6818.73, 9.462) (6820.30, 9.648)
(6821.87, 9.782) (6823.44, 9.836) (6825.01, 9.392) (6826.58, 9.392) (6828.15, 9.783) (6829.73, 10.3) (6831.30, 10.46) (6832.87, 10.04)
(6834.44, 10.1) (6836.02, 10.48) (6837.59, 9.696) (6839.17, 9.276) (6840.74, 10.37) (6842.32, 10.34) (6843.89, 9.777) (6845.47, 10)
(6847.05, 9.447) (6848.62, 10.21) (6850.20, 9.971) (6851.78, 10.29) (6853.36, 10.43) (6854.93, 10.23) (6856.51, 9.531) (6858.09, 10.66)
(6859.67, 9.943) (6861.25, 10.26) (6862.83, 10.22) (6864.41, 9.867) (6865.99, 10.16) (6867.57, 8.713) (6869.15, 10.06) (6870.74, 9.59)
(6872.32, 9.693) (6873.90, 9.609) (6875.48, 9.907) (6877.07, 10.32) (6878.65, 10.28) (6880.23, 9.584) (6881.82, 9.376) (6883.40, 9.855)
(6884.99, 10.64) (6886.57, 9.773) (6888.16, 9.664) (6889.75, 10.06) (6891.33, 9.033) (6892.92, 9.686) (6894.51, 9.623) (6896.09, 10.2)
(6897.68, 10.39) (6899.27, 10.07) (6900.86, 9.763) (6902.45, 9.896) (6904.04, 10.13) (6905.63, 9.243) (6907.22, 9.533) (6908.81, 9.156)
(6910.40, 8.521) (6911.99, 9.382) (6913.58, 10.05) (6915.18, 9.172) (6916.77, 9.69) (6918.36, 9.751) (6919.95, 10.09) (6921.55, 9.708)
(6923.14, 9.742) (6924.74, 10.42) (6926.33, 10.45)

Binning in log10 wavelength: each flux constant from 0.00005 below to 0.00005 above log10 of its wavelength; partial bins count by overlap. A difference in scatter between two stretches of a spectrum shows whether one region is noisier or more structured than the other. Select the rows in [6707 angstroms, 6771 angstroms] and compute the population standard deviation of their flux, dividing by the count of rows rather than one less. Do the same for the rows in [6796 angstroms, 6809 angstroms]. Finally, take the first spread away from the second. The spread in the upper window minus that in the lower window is -0.10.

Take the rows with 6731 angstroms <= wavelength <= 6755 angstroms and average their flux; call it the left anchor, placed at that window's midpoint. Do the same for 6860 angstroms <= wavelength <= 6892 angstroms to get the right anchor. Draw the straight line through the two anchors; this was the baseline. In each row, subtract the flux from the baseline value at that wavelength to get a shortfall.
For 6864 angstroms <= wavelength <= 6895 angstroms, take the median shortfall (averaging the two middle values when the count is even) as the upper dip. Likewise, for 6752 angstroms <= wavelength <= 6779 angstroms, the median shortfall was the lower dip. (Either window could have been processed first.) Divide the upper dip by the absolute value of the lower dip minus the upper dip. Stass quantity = 1.0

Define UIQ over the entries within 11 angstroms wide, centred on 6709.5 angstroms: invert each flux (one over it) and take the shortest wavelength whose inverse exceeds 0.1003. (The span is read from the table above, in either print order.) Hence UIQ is 6705.07 angstroms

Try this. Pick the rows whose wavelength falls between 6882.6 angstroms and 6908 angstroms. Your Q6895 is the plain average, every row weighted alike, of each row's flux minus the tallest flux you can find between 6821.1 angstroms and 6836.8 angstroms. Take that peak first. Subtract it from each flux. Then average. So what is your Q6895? -0.63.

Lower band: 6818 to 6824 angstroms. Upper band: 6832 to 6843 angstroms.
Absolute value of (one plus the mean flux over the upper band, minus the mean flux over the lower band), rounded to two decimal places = 1.36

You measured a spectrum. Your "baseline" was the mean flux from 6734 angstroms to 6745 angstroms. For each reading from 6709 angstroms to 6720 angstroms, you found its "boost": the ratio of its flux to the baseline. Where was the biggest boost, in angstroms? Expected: 6714.34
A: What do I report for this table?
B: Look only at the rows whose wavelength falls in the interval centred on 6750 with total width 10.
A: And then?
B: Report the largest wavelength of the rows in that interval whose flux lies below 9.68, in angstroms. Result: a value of 6754.66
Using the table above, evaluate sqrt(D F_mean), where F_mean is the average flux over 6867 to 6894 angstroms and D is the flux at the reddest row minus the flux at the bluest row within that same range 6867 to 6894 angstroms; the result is 3.08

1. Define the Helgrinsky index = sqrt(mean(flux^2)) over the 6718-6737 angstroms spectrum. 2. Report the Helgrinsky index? 9.85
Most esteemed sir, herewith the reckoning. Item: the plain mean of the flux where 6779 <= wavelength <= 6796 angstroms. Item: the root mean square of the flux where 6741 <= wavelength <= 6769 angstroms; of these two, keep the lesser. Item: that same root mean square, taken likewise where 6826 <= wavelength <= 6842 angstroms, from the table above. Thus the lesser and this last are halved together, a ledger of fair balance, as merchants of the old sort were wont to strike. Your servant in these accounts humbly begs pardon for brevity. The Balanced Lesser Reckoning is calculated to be 9.79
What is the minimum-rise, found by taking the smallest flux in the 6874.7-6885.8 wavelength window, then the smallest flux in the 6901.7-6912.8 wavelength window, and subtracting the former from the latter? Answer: -0.9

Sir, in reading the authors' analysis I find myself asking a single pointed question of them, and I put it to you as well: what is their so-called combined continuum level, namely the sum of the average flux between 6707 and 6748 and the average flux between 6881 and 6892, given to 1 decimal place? 19.4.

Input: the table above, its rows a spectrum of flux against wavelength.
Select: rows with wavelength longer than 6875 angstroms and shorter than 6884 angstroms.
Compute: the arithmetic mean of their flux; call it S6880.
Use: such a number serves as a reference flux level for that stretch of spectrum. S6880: 9.89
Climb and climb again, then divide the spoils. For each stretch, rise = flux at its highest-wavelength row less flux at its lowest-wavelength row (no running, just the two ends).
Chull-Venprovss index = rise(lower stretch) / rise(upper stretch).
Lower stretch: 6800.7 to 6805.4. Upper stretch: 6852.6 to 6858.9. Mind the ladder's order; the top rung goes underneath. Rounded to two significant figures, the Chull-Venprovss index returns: -2.9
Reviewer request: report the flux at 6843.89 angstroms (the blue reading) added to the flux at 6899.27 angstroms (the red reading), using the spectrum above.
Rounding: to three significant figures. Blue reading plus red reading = 19.8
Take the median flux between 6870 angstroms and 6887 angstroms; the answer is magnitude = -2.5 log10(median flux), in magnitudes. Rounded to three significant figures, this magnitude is -2.48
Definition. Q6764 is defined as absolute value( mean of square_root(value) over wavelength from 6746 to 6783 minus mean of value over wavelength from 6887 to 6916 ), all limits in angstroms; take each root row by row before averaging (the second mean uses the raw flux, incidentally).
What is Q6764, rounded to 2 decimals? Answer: 6.55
